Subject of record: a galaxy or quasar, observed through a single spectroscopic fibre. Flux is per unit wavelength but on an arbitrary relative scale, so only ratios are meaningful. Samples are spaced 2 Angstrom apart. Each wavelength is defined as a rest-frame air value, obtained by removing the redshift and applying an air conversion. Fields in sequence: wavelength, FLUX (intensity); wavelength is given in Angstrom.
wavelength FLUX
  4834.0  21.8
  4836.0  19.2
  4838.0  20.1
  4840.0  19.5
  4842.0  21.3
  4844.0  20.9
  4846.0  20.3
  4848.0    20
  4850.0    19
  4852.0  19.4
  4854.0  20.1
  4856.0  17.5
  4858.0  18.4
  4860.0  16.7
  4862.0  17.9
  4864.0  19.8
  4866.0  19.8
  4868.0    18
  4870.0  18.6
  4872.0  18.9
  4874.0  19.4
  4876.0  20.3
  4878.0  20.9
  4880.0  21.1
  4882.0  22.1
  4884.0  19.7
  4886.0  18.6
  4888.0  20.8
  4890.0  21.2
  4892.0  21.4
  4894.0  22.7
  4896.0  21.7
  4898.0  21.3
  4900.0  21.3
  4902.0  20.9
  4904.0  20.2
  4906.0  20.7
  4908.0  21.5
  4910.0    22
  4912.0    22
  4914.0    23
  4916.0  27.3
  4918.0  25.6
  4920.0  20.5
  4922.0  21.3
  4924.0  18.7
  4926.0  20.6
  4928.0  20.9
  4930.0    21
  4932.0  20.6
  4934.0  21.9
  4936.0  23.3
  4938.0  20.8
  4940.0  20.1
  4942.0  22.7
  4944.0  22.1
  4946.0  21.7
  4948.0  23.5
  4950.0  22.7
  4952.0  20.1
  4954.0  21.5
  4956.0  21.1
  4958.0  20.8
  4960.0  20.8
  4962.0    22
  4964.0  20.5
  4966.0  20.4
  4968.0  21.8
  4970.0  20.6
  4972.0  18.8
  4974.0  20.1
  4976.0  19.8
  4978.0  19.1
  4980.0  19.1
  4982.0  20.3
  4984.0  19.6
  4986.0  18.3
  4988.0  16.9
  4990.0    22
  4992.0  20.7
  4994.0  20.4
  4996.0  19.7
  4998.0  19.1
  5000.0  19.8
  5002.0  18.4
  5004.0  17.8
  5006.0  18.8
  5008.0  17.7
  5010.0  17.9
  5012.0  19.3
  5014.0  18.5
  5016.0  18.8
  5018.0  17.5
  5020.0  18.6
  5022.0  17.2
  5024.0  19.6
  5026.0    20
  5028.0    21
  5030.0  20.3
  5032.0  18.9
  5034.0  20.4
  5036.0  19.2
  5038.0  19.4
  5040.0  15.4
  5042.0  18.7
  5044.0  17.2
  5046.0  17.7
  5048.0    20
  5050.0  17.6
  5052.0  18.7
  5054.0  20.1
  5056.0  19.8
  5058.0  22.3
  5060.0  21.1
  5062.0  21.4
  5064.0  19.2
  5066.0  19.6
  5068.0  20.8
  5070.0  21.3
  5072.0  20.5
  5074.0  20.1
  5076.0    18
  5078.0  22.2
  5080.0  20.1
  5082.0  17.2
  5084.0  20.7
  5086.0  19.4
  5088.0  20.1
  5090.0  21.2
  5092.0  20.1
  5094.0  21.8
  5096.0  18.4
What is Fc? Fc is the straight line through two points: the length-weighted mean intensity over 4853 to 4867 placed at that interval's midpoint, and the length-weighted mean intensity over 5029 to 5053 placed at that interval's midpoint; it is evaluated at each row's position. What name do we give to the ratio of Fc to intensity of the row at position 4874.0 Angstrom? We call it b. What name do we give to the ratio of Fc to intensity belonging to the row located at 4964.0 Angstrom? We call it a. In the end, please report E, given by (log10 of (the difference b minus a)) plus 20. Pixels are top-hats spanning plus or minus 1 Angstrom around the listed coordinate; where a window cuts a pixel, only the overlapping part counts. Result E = 18.7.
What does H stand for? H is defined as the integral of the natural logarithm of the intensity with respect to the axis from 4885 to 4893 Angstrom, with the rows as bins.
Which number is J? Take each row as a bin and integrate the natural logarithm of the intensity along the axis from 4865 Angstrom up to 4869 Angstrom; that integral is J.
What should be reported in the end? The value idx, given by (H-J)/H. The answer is 0.5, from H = 24.2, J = 12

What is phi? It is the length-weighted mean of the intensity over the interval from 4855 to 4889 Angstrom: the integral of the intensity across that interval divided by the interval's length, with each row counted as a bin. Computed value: 19.3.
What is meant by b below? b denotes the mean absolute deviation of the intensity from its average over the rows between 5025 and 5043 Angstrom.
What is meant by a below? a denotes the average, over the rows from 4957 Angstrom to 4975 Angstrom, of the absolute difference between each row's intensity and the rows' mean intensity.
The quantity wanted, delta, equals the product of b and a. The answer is 0.7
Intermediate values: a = 0.6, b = 1.07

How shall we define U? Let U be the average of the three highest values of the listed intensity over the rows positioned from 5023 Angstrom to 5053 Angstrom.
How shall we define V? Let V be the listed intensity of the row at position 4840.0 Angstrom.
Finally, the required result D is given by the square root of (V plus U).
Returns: 6.330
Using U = 20.6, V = 19.5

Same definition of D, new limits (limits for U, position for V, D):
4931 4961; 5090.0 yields 6.661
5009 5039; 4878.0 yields 6.439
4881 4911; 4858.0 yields 6.377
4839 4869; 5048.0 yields 6.390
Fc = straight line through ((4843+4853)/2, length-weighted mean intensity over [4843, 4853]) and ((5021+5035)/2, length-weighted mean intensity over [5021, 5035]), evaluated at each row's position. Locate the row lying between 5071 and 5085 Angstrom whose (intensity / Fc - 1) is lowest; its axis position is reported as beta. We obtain 5082.0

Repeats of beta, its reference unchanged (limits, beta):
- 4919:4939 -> 4924.0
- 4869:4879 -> 4870.0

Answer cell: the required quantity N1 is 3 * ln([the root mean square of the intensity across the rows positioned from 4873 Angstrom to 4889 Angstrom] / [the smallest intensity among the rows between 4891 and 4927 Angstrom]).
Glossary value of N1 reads 0.26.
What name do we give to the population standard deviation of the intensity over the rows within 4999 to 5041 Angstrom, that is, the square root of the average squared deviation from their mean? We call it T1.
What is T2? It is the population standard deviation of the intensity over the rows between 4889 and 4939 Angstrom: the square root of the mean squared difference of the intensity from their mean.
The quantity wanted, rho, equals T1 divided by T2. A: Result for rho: 0.74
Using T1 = 1.2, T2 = 1.69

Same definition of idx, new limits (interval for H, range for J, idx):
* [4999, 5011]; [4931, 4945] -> -0.2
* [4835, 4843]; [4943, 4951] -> 0.0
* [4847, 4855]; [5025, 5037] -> -0.5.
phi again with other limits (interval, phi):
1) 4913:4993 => 21.1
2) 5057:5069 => 20.7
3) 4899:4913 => 21.2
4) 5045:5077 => 19.9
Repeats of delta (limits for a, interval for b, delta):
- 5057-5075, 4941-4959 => 0.6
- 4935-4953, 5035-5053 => 1.2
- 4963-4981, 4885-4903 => 0.5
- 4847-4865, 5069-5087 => 1.2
